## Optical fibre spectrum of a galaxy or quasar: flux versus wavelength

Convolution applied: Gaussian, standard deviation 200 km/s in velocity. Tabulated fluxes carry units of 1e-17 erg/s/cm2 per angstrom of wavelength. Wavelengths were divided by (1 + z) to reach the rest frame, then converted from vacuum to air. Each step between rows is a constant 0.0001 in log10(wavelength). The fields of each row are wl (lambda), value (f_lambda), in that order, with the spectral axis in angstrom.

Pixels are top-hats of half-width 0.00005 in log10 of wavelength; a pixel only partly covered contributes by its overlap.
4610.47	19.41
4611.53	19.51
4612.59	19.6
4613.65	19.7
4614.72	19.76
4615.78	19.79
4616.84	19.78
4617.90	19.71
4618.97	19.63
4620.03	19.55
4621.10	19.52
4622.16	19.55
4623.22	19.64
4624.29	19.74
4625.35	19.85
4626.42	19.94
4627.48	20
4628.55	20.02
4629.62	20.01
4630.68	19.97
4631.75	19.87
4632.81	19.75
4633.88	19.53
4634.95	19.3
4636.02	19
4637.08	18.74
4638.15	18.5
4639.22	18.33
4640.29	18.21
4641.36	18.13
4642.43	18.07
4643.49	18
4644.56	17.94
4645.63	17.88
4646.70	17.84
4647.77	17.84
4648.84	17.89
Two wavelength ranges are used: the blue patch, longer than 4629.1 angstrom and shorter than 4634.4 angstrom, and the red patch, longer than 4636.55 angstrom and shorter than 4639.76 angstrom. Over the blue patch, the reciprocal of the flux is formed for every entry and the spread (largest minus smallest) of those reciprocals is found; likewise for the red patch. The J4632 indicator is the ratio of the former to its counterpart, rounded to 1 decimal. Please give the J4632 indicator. 1.0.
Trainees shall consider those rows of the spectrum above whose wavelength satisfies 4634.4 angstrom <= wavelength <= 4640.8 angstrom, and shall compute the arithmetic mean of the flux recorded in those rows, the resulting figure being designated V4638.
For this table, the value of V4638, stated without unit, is 18.7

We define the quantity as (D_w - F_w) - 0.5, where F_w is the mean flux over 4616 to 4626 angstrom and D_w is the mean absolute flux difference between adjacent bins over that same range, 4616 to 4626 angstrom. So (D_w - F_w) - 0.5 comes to -20.1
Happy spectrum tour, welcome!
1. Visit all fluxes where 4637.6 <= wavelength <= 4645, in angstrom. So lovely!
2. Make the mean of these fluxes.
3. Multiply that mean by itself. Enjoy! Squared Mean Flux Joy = 330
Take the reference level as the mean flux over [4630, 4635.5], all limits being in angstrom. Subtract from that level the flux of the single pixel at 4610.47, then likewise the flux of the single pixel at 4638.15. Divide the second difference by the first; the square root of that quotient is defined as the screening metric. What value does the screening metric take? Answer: 2.1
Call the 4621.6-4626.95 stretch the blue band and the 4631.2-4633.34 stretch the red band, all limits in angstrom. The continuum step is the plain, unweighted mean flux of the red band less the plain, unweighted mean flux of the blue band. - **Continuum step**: 0.07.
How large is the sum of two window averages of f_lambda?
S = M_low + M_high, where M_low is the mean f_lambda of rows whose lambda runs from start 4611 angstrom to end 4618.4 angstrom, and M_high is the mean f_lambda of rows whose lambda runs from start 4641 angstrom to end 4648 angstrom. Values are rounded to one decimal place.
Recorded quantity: 37.7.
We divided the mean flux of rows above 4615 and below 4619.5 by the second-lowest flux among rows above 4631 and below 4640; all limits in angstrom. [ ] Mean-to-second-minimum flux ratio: 1.07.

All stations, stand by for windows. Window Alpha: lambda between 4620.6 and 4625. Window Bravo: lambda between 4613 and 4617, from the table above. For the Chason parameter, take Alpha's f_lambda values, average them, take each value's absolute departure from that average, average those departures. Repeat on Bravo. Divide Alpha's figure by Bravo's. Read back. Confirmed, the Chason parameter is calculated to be 2.7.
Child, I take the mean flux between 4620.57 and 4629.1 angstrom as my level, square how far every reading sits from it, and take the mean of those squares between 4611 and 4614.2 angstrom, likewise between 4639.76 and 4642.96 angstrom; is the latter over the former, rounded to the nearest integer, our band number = 71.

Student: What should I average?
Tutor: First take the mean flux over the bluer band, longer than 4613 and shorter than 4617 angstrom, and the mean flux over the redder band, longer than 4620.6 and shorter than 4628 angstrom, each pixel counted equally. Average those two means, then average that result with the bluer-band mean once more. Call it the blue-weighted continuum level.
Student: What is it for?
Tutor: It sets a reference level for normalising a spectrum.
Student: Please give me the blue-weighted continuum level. 19.8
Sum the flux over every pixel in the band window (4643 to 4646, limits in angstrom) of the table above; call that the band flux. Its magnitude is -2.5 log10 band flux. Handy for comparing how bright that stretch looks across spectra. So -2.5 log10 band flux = -4.327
